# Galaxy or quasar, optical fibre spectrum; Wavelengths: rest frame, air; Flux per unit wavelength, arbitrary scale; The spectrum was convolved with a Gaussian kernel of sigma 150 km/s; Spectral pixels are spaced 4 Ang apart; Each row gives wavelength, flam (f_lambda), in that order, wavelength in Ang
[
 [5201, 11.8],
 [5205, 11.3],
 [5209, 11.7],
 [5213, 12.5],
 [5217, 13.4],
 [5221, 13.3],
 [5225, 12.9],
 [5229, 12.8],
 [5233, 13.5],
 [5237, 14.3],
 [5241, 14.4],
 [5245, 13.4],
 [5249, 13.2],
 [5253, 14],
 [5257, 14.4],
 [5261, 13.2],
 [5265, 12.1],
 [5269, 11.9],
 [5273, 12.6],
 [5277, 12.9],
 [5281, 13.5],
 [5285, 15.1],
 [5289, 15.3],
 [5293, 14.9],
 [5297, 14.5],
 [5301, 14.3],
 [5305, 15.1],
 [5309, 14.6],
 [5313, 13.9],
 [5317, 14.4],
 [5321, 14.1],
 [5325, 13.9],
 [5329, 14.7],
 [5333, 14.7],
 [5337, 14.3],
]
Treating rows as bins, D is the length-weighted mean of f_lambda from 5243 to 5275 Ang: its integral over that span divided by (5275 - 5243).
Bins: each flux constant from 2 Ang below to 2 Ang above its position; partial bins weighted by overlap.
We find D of 13.1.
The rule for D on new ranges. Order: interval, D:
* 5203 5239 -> 12.9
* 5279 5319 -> 14.6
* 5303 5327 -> 14.3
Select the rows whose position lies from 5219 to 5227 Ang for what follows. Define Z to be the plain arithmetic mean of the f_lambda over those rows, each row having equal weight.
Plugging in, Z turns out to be 13.1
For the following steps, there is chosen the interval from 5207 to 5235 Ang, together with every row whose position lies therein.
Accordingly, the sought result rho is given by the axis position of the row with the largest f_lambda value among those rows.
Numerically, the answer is 5233 Ang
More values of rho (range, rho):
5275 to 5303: 5289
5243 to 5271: 5257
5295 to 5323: 5305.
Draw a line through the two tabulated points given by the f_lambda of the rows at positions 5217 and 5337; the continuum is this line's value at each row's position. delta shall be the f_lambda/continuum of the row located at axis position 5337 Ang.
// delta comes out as 1.00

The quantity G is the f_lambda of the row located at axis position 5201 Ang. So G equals 11.8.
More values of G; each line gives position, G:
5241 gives 14.4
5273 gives 12.6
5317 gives 14.4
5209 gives 11.7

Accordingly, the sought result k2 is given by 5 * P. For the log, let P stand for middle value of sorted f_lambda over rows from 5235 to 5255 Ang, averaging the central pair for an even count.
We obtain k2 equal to 70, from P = 14.0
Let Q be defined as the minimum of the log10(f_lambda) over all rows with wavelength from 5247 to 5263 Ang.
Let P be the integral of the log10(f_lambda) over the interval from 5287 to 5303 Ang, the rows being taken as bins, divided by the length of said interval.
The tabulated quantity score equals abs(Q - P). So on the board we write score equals 0.048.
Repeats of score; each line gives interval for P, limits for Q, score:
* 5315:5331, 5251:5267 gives 0.072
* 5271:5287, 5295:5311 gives 0.025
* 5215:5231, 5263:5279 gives 0.042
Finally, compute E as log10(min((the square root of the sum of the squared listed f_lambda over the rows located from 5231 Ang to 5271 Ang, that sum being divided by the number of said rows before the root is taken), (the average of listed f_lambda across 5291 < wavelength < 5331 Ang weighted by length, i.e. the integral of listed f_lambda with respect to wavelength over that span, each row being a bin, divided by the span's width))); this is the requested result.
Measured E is 1.129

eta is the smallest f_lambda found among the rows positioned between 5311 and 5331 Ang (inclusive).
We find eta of 13.9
